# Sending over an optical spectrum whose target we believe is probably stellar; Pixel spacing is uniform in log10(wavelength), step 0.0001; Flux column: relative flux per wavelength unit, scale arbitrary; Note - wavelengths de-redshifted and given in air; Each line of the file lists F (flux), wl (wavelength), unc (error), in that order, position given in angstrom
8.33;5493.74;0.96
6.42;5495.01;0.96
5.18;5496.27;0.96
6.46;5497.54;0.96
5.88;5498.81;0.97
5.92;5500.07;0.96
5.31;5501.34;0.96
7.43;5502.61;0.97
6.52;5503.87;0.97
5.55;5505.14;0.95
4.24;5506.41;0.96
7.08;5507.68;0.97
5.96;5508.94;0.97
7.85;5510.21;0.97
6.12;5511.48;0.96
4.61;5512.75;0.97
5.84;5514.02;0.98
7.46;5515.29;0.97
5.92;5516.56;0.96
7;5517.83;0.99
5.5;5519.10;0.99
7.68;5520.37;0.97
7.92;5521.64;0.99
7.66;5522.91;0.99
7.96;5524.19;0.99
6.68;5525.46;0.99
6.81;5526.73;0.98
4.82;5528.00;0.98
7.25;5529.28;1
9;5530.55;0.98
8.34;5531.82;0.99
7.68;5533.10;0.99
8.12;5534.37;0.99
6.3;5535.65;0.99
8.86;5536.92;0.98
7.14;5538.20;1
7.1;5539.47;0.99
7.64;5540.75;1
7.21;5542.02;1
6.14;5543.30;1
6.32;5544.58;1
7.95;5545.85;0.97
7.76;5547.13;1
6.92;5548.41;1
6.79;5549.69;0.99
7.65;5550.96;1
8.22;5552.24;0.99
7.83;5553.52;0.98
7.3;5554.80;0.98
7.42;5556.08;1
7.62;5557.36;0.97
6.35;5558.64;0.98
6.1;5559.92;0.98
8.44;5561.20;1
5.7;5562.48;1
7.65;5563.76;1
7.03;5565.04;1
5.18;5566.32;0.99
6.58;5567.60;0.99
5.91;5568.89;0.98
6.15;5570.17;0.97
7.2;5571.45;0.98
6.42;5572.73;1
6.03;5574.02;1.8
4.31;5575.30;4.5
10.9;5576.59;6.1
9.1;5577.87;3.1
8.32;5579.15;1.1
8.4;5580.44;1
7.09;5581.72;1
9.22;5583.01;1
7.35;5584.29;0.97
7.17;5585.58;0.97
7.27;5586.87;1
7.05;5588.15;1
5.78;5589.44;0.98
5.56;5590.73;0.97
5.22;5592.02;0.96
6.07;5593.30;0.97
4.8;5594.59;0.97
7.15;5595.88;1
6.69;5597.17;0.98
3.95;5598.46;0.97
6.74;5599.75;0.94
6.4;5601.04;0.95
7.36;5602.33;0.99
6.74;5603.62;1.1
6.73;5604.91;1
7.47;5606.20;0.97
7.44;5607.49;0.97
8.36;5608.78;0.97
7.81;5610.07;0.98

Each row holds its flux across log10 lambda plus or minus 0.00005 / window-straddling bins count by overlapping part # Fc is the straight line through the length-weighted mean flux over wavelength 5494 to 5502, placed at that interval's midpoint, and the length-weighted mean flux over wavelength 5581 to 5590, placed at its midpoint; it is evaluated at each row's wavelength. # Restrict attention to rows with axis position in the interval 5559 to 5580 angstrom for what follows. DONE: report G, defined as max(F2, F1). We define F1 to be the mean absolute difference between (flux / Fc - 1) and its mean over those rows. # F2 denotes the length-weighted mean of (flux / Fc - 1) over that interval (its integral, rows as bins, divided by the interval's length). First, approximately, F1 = 0.175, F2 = -0.02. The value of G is 0.18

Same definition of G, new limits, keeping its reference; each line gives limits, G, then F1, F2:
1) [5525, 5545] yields 0.13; 0.125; 0.11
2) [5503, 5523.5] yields 0.15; 0.151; 0.04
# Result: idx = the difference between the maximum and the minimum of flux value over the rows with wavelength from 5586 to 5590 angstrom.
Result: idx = 1.5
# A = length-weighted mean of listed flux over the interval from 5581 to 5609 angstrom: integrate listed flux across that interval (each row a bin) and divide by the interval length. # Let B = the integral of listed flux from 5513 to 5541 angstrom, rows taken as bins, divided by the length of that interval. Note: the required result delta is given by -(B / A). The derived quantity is -1.07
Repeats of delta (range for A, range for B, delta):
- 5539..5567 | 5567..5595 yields -0.97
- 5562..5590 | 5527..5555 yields -1.04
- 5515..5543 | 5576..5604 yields -0.97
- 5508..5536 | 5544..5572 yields -1.01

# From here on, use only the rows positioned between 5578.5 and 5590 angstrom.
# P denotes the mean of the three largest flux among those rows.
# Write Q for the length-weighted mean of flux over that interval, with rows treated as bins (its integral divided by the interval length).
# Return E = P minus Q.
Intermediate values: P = 8.6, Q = 7.53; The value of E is 1.12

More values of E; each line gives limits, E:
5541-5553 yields 0.74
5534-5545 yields 1.01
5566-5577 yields 1.76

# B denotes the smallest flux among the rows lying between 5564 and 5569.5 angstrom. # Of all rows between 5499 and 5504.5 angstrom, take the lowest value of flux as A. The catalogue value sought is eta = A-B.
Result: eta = 0.1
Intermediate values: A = 5.31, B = 5.18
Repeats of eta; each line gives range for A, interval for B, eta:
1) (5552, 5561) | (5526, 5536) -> 1.3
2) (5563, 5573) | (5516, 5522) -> -0.3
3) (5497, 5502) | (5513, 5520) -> -0.2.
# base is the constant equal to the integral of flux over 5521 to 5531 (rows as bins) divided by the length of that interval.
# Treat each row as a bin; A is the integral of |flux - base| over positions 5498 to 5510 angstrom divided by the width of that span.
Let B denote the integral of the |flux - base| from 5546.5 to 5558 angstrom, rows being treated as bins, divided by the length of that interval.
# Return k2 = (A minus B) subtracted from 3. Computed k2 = 2.2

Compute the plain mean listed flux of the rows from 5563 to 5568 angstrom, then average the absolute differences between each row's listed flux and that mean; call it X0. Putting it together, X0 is 0.73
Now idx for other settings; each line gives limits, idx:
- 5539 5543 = 0.5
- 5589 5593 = 0.6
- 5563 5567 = 2.5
